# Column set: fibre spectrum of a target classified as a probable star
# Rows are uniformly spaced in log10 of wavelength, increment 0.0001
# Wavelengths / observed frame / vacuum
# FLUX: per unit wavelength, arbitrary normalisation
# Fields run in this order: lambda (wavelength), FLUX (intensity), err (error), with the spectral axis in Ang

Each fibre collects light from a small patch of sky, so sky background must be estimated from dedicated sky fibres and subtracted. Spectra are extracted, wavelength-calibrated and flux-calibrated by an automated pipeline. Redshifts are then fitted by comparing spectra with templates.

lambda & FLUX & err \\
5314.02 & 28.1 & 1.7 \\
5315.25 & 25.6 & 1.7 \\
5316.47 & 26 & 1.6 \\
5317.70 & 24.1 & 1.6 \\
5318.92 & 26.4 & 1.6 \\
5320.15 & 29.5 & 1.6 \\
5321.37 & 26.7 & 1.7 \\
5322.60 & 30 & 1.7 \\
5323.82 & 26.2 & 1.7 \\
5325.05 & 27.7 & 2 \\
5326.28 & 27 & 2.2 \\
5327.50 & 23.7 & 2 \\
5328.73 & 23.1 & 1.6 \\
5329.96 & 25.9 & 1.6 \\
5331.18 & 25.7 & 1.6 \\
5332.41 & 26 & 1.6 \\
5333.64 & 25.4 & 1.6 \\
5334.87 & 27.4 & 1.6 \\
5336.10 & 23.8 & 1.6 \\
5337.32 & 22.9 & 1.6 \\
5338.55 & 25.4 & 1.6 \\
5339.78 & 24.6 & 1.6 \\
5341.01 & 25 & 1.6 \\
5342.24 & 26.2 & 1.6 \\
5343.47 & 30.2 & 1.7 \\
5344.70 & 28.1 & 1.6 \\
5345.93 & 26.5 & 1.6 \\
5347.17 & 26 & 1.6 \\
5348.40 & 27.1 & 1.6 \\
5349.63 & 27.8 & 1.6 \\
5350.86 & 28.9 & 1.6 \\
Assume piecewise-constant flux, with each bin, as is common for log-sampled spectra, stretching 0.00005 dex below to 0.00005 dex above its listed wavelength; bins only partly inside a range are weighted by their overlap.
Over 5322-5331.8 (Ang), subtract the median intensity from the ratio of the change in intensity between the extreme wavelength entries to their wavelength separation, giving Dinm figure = -26.6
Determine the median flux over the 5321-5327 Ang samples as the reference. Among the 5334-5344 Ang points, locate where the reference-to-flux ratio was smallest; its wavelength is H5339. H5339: 5343.47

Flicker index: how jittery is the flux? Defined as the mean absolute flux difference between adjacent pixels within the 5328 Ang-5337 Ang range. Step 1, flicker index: 1.6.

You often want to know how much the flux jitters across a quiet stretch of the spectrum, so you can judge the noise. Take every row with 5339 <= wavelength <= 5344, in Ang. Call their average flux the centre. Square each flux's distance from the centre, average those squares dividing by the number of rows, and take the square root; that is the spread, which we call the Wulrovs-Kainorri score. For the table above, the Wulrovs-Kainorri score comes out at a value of 2.2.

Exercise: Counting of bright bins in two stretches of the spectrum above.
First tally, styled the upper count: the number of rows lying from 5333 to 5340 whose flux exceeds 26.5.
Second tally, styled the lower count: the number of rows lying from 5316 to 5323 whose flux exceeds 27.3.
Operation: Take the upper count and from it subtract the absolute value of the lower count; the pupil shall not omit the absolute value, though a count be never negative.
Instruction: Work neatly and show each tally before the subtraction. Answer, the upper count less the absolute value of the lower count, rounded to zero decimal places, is -1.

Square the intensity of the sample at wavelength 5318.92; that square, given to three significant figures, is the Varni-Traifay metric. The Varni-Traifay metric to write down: 697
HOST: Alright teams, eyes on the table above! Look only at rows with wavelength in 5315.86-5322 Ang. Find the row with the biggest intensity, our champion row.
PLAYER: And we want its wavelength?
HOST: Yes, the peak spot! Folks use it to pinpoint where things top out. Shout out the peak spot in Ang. 5320.15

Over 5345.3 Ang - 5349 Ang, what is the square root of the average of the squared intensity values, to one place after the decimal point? 26.5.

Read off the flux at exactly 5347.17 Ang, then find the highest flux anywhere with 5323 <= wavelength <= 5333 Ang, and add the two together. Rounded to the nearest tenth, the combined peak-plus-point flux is 53.7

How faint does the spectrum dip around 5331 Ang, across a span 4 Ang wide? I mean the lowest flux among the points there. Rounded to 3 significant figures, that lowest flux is 25.7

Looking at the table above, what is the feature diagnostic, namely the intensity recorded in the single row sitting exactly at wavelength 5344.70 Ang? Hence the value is 28.1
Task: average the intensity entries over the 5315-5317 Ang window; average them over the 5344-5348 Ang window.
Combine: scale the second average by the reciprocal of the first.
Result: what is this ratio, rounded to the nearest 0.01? 1.04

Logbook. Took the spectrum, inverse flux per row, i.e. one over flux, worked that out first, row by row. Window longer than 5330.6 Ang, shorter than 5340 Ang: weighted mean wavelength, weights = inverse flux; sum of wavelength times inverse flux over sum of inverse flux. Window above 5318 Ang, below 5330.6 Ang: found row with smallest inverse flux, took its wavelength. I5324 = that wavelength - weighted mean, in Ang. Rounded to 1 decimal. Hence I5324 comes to -12.9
